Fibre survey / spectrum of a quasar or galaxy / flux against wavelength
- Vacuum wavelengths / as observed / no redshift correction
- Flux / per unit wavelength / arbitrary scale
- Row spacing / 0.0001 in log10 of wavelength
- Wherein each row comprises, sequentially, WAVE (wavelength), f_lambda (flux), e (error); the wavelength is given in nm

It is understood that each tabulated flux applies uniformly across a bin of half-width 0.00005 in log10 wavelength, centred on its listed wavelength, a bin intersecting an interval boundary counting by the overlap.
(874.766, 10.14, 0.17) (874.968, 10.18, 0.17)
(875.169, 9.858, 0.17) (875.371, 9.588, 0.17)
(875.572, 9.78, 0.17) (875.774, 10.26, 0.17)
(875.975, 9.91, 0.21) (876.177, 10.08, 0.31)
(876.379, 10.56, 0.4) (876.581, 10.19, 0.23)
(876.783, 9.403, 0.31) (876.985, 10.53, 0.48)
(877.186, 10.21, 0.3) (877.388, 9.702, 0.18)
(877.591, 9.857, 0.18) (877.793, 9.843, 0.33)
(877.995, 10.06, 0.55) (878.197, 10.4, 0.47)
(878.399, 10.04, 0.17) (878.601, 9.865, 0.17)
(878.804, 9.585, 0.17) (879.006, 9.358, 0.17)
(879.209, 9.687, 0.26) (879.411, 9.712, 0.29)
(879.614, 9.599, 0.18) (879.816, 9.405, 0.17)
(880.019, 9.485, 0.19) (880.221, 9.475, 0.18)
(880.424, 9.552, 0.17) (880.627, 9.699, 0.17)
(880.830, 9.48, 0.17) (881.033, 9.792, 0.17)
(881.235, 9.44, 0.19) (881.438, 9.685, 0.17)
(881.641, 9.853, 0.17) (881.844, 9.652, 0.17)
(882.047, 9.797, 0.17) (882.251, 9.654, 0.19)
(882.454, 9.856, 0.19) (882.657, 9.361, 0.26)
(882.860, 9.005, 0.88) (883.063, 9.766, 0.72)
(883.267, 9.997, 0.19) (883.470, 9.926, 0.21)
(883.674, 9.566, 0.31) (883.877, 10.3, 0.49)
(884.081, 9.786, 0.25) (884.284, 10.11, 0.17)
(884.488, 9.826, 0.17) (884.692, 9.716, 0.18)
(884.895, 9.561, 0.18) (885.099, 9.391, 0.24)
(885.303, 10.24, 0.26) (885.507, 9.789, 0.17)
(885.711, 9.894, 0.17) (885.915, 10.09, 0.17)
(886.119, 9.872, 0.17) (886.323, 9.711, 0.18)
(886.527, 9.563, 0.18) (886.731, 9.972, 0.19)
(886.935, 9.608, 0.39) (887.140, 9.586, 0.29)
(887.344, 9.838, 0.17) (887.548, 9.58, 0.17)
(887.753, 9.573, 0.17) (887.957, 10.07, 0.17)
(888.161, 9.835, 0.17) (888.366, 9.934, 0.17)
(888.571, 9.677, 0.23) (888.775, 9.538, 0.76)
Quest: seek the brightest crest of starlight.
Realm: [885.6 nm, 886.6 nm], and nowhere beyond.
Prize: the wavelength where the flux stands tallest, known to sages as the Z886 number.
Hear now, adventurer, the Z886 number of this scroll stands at 885.915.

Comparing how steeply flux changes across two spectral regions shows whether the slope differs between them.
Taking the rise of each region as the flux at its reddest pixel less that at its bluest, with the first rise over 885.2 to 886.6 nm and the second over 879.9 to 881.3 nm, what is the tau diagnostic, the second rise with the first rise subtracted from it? 0.6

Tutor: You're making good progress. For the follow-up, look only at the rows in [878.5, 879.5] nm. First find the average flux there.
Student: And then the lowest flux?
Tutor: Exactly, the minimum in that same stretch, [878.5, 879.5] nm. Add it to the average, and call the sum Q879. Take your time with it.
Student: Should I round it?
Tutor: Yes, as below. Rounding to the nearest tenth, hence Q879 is 19.0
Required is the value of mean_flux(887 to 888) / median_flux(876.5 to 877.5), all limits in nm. 0.95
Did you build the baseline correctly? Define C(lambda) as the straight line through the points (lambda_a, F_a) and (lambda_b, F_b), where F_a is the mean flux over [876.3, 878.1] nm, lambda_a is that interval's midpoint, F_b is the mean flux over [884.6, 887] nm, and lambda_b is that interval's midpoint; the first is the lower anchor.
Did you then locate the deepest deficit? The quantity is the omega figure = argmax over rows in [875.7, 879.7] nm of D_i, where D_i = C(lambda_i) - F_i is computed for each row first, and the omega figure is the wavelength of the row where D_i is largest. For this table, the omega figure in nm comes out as 876.783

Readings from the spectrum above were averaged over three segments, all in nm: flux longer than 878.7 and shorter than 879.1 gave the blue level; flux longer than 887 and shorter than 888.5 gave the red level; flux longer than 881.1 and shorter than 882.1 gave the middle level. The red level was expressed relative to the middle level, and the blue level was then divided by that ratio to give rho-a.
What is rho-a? 9.4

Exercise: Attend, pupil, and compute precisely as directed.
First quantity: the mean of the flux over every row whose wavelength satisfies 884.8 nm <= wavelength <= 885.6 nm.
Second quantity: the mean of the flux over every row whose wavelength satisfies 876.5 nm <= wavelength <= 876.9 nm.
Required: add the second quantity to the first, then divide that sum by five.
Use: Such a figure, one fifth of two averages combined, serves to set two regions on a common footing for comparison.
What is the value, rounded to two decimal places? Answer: 3.91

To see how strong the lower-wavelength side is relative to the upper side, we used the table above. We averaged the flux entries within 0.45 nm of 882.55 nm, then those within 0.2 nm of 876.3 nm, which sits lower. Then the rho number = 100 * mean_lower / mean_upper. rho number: 109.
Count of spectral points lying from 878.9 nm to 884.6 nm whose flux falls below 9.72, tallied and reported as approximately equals 17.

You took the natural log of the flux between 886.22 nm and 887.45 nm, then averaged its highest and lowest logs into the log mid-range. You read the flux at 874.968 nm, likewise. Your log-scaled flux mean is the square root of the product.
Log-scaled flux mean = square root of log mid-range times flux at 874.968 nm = 4.82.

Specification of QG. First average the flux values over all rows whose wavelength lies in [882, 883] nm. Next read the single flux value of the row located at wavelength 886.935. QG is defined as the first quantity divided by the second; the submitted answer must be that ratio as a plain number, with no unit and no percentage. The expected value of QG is 0.99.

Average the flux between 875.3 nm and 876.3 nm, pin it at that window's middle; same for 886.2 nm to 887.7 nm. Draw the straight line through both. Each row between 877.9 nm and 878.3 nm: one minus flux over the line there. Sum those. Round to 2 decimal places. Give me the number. -0.07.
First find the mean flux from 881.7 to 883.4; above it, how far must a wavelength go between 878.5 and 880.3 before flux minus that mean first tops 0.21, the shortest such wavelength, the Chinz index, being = 878.601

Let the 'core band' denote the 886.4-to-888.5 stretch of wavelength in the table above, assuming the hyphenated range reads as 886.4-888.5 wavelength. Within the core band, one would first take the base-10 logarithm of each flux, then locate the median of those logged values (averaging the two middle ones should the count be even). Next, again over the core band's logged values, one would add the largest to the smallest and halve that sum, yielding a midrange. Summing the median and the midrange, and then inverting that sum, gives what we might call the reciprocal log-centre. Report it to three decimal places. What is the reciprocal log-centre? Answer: 0.505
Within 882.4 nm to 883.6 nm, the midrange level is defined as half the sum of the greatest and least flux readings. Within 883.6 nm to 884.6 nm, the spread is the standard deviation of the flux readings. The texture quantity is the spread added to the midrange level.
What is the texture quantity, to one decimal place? 9.8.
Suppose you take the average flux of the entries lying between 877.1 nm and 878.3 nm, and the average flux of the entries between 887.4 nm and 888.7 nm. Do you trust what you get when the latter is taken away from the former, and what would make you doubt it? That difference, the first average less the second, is 0.23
